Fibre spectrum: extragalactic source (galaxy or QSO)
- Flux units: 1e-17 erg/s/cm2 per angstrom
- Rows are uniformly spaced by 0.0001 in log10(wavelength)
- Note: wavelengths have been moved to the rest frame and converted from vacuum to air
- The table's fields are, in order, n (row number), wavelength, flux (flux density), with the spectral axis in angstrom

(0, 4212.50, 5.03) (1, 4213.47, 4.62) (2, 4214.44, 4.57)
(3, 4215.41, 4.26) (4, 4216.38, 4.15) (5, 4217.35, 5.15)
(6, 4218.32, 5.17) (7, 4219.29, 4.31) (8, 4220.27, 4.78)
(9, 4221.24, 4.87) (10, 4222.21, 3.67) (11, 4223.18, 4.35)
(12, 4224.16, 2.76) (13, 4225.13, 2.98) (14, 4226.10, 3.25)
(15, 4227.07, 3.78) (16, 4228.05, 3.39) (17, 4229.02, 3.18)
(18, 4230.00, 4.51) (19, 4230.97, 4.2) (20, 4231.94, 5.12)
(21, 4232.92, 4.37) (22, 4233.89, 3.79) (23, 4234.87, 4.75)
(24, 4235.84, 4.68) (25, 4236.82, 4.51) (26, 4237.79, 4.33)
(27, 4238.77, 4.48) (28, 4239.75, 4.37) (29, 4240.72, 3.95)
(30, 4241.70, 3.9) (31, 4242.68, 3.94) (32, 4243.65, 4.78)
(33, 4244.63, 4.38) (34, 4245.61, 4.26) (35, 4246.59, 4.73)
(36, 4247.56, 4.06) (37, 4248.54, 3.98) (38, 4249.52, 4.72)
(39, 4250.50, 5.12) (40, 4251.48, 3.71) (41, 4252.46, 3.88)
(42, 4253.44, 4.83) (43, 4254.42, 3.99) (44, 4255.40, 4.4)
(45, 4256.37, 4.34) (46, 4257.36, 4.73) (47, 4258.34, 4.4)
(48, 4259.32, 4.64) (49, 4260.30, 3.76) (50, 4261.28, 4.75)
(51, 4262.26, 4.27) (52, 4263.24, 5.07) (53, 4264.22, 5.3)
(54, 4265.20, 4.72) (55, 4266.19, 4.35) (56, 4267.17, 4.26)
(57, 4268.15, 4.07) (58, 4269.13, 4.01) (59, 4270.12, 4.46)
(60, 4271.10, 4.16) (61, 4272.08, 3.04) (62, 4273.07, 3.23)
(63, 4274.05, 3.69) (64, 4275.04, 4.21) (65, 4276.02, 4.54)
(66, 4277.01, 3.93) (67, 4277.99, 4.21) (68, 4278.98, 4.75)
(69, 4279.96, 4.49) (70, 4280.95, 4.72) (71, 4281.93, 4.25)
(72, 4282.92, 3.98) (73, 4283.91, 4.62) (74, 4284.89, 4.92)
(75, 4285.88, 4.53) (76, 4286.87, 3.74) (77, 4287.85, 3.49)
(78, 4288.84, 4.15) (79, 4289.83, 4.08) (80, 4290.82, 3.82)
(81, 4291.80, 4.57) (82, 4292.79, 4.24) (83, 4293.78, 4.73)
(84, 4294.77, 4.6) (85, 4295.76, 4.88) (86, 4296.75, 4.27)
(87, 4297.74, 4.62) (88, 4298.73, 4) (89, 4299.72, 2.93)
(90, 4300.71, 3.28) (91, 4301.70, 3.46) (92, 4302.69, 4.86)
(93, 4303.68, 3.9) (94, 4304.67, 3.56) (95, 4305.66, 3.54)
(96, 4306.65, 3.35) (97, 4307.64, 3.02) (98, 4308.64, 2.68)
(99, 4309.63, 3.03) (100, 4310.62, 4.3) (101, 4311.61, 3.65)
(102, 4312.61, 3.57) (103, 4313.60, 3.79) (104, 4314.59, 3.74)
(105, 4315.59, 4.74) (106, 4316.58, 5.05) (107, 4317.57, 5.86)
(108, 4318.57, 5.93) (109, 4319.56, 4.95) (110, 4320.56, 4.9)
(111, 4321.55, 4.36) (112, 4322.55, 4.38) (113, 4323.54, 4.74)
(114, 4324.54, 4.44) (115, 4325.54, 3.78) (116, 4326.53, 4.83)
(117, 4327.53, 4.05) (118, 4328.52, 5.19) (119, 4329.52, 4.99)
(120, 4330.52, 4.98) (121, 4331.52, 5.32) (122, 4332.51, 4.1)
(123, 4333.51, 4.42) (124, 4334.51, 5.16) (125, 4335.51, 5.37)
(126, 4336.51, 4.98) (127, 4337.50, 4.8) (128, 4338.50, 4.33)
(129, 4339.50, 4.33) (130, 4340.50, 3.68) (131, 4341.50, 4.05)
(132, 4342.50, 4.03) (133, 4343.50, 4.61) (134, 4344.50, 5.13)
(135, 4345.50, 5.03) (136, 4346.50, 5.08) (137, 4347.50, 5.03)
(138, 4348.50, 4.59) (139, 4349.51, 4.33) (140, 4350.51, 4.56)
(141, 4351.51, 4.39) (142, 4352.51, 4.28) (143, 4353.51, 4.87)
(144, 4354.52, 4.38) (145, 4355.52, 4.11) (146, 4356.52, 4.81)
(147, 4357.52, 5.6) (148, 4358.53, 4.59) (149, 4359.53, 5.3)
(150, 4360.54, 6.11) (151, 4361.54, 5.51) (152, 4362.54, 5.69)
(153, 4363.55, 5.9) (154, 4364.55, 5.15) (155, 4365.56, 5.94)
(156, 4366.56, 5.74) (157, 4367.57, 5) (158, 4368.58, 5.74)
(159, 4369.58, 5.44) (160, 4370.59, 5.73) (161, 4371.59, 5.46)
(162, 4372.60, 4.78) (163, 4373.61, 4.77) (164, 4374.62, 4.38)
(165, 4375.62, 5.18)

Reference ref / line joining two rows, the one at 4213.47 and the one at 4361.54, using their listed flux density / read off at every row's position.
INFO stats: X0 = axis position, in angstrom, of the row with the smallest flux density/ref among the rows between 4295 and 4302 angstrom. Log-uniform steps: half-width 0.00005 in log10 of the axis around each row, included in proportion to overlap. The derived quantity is 4299.72 angstrom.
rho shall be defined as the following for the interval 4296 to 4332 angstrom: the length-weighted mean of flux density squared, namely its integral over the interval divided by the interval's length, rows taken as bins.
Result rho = 18.5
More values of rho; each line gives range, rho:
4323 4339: 22.5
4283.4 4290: 18.1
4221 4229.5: 12.9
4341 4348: 22.4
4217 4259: 18.4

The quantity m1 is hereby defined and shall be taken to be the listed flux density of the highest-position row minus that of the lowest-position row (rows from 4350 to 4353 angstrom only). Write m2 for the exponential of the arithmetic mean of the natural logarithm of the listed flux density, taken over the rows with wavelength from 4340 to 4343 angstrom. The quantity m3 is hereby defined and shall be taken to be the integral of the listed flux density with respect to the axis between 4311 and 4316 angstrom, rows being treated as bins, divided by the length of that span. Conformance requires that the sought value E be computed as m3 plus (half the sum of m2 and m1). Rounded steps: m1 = -0.28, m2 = 3.92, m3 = 3.9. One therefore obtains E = 5.7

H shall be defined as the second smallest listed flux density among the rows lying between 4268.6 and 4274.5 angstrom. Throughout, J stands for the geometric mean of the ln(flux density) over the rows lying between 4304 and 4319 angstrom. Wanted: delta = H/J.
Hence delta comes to 2.41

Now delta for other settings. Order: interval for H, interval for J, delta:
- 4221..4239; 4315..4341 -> 1.92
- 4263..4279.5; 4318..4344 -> 2.12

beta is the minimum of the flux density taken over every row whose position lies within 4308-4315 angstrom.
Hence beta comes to 2.68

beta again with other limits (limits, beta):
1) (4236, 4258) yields 3.71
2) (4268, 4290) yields 3.04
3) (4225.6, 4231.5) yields 3.18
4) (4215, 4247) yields 2.76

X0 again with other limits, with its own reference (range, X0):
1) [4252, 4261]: 4260.30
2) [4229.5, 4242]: 4233.89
